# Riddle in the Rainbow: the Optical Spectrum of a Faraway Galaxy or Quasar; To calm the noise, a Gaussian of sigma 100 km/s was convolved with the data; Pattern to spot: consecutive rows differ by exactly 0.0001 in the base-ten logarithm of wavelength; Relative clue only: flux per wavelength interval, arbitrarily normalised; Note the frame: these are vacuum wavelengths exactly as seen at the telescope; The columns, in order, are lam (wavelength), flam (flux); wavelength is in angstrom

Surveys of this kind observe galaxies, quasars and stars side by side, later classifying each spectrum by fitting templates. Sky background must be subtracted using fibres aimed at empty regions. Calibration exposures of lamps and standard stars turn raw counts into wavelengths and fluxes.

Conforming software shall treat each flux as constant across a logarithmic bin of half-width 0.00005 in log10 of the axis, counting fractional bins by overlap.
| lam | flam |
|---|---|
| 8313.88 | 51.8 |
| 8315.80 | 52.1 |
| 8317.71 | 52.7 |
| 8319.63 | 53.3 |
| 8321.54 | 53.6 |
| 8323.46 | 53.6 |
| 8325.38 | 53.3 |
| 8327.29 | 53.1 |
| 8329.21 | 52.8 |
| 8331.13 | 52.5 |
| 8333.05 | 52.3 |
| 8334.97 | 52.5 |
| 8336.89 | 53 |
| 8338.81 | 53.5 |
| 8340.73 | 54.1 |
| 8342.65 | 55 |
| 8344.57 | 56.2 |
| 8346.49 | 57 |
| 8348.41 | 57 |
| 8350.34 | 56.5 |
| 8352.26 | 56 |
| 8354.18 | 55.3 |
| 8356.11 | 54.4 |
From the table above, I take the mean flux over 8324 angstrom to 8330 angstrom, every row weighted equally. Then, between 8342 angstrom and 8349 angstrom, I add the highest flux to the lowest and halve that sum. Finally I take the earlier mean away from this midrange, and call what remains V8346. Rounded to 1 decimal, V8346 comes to 2.9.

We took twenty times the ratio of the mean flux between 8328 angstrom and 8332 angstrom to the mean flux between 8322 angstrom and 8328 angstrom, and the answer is 19.7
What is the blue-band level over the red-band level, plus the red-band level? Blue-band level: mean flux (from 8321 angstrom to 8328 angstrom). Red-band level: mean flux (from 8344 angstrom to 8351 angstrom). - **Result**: 57.6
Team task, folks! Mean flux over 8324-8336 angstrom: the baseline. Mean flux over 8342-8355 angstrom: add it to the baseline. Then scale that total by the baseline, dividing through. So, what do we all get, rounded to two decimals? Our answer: 2.06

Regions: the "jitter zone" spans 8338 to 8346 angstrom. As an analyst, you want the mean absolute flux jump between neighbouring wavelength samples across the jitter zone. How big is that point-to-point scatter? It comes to 0.90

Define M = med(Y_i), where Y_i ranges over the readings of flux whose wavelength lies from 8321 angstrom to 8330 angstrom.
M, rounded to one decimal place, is 53.3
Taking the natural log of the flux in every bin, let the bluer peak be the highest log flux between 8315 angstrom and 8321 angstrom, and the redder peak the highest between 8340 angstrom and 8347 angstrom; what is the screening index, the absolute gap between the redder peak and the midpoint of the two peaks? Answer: 0.034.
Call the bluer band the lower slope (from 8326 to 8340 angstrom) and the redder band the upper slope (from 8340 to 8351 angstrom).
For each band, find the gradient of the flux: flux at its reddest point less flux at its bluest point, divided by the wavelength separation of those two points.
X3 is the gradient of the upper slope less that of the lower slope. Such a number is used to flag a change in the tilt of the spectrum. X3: 0.22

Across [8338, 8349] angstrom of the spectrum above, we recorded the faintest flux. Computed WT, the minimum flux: 53.5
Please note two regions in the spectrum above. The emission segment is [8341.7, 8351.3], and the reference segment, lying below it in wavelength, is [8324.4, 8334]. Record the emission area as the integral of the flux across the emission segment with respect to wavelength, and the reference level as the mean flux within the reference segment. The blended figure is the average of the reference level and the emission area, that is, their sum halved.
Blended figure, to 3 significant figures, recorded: 297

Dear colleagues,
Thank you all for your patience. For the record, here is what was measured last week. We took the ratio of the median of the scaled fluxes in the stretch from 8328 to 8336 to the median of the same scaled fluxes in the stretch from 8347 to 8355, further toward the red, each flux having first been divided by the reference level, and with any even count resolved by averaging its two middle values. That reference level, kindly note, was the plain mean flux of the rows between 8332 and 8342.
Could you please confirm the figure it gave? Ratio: 0.93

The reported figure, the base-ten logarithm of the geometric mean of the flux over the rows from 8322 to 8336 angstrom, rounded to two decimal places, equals 1.72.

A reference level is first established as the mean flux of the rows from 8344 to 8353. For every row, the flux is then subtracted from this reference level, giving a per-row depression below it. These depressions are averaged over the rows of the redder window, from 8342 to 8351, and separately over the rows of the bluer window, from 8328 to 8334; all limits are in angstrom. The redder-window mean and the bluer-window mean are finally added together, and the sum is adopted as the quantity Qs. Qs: 4.2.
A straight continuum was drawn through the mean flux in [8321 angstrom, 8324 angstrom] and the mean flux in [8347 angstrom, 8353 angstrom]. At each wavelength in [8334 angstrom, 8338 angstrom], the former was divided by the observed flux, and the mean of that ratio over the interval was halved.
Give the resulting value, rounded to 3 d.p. 0.521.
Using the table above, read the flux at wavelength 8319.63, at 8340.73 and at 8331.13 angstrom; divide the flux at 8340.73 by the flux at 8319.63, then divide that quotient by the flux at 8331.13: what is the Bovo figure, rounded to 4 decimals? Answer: 0.0193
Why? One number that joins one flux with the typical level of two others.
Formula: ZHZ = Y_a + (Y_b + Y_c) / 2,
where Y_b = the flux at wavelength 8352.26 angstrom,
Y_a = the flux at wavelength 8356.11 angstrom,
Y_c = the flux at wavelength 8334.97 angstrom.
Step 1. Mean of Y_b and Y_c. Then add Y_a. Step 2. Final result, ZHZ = 109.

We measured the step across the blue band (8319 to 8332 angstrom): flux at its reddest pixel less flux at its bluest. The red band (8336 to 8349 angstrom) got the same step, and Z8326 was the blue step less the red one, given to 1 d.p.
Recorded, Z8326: -4.8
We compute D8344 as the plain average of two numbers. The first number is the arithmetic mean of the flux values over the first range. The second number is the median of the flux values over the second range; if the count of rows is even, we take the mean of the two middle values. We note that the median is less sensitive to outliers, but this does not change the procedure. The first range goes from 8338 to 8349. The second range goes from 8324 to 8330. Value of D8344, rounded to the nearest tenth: 54.3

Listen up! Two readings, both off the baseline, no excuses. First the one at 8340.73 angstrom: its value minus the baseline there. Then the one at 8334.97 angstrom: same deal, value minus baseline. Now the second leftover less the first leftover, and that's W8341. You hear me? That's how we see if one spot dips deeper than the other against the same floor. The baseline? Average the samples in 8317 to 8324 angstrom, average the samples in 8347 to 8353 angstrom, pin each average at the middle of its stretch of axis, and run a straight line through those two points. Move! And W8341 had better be -1.0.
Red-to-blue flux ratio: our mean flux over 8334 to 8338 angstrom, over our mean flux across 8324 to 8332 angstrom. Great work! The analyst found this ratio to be 1.00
